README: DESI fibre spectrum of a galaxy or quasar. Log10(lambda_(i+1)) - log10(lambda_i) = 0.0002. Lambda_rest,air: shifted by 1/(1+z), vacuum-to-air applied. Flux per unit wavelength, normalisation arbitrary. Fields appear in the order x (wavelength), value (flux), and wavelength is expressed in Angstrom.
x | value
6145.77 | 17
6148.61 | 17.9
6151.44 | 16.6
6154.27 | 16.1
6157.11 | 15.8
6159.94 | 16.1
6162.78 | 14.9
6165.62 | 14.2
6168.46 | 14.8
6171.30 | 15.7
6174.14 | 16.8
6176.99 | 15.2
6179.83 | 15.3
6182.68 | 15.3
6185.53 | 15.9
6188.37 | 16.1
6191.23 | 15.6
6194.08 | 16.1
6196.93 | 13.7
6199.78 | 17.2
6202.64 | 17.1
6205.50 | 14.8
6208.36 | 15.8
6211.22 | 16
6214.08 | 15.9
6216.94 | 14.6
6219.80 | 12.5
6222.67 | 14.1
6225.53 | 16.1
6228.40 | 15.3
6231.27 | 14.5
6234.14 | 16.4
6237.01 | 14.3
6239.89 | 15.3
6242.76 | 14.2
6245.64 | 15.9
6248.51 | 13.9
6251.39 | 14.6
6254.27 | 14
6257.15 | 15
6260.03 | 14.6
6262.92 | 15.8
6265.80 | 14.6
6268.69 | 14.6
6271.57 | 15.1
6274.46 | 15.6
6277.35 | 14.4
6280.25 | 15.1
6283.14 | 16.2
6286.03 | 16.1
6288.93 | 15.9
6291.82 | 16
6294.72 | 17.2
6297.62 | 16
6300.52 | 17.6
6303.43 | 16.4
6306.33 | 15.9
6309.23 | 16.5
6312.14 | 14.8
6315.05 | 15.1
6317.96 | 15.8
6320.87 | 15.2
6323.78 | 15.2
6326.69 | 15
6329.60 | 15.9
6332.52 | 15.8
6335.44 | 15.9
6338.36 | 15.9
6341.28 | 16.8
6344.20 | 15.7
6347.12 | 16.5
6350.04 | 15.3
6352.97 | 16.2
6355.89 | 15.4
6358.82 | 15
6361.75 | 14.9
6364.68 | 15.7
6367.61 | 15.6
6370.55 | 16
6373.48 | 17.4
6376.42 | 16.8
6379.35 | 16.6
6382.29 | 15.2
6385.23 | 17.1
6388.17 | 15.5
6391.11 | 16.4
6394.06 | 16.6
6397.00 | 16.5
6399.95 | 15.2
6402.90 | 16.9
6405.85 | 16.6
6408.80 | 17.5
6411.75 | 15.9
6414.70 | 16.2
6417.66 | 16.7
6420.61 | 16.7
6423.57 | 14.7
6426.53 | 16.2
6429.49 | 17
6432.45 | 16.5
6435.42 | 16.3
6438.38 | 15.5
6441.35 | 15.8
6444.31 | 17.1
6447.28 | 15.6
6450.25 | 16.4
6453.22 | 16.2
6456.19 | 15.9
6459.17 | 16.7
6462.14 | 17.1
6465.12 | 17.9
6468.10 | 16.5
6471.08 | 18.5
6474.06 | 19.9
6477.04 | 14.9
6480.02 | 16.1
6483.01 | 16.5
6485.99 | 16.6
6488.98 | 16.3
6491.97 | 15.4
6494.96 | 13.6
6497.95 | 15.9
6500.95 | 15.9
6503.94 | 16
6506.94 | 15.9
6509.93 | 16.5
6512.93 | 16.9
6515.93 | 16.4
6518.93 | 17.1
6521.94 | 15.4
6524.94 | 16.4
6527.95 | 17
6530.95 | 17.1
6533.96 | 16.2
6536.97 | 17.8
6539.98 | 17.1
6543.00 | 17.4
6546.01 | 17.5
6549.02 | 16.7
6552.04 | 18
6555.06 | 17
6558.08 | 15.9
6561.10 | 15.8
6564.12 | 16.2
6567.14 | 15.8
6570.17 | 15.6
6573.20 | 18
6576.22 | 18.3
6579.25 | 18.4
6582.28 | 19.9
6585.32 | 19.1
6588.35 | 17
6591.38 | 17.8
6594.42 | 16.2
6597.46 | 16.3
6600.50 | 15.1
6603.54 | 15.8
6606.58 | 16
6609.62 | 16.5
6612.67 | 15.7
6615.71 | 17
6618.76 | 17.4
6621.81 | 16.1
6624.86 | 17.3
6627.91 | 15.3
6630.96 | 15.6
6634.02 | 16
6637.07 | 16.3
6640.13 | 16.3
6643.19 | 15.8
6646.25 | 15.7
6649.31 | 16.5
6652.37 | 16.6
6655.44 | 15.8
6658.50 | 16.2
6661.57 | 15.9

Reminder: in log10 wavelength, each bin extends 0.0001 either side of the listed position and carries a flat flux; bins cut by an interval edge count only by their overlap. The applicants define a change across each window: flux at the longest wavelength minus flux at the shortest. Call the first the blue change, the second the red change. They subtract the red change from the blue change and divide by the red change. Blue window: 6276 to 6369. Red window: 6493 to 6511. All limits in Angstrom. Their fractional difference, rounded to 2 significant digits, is -0.59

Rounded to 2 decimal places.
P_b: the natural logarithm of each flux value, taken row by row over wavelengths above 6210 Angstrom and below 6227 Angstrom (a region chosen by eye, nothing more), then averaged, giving 2.70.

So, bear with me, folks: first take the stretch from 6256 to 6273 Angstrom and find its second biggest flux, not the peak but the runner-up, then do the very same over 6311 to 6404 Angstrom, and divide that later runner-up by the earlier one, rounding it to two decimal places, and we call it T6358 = 1.13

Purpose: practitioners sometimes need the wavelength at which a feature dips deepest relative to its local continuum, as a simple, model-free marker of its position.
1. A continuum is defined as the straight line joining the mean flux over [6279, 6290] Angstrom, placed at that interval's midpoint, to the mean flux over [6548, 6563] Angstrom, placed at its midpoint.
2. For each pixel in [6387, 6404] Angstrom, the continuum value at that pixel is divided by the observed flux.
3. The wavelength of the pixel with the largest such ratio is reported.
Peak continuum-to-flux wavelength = 6399.95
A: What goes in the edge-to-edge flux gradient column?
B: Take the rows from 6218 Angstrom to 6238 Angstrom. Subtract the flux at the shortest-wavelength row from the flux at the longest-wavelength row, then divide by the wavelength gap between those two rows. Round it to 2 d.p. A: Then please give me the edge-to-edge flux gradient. 0.10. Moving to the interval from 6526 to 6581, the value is 0.03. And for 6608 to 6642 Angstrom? -0.01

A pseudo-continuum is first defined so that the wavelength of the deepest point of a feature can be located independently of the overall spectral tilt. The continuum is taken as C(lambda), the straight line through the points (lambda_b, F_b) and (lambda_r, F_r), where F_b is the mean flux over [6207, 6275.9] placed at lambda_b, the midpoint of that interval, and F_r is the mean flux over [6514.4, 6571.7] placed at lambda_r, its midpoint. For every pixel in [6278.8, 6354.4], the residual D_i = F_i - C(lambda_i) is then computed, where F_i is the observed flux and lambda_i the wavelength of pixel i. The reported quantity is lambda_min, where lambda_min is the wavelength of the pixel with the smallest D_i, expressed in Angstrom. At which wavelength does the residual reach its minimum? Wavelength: 6312.14 Angstrom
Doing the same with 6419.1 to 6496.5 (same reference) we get 6494.96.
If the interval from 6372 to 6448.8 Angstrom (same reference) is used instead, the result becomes 6423.57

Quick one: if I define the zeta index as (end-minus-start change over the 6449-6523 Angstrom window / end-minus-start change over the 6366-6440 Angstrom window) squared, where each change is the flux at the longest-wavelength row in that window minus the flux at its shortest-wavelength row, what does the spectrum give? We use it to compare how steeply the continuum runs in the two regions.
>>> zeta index 100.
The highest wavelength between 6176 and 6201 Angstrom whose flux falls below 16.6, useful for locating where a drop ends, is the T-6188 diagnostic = 6196.93 Angstrom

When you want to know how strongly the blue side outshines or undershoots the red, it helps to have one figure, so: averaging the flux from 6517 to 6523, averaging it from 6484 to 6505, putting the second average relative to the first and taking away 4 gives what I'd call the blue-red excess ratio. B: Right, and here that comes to -3.04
